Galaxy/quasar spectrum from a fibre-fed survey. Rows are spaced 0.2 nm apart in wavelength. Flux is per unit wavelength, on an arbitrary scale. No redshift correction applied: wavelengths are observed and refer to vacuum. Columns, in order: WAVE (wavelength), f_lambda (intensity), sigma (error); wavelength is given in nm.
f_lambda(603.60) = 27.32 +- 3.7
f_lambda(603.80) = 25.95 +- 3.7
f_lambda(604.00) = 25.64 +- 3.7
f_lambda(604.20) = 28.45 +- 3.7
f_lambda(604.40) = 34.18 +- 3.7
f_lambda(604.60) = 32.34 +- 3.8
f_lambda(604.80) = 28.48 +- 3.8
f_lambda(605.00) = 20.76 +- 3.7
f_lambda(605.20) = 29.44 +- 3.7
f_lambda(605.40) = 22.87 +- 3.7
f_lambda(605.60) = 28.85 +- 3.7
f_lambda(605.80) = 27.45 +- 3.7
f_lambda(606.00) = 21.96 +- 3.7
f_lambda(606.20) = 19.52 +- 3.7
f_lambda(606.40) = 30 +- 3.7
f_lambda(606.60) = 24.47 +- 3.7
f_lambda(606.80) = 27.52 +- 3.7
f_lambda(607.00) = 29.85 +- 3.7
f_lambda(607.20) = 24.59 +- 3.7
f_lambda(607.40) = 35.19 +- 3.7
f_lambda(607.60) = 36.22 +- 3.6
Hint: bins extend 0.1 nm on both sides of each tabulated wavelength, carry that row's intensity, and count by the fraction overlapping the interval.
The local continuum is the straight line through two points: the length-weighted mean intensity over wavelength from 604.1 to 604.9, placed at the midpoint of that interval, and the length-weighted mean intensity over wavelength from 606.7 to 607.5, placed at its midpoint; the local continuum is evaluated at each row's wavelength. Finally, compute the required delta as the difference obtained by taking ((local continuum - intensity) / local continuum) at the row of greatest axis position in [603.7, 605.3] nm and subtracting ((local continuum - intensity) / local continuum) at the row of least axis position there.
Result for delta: -0.14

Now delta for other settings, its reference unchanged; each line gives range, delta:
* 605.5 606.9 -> 0.02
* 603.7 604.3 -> -0.09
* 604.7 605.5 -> 0.17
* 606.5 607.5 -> -0.38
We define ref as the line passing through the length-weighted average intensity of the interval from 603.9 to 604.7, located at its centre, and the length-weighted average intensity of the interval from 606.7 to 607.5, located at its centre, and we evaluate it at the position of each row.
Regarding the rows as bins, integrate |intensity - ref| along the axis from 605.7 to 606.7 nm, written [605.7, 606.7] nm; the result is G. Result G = 5.1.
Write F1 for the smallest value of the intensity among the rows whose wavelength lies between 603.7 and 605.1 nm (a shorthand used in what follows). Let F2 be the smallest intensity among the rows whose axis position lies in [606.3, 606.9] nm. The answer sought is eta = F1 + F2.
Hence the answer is 45.2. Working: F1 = 20.76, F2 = 24.47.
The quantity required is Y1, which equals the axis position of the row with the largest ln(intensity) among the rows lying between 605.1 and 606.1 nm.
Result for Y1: 605.20 nm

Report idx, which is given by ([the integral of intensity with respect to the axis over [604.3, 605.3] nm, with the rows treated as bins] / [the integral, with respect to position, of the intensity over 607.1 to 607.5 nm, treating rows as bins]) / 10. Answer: 0.24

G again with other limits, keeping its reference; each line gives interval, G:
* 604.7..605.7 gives 3.8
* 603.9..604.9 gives 2.8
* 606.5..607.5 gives 3.6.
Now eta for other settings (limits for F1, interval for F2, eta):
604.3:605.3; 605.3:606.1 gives 42.7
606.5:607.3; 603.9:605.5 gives 45.2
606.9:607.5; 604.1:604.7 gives 53.0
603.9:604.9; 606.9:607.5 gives 50.2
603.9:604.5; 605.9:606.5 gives 45.2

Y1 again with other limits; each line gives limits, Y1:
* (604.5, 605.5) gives 604.60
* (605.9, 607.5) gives 607.40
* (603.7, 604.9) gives 604.40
